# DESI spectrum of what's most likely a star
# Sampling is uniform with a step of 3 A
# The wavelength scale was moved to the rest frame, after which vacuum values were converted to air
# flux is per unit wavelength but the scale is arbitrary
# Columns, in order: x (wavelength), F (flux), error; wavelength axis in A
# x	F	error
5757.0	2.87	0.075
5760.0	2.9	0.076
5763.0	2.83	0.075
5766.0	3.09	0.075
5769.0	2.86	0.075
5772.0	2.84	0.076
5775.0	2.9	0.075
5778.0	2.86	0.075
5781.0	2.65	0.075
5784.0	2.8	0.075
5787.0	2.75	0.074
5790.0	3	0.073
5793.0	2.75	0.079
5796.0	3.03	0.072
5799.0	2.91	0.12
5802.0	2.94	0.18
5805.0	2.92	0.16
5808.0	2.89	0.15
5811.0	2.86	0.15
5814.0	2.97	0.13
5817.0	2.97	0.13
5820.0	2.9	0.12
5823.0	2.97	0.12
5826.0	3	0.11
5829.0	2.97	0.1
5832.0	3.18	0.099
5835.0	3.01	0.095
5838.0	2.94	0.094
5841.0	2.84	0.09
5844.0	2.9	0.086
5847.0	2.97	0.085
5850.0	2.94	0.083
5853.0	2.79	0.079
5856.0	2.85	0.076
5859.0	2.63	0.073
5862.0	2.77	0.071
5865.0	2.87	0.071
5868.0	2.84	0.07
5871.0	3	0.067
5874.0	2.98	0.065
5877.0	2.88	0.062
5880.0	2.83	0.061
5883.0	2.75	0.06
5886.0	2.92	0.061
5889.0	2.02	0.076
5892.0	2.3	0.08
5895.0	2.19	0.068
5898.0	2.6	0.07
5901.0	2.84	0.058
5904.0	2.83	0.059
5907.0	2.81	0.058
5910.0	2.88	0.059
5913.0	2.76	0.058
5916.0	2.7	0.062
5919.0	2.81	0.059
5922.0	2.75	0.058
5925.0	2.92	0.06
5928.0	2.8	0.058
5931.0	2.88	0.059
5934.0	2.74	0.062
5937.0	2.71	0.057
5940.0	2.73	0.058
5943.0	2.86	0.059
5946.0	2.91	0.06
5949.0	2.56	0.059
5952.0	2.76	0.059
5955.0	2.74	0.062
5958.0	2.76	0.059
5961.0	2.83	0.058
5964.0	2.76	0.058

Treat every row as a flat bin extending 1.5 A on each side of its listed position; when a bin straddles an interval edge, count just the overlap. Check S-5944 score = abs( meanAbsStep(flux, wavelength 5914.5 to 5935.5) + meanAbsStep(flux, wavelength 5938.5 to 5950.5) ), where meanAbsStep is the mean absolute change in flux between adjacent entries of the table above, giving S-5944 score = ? 0.29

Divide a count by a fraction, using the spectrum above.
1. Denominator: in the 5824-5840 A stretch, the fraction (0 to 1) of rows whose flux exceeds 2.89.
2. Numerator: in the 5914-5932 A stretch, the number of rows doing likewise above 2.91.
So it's 1.0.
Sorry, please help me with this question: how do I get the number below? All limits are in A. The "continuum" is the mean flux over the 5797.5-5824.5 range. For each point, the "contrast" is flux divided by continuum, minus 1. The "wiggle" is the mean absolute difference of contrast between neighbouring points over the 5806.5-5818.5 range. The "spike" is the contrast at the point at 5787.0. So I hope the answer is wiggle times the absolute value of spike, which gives 0.0010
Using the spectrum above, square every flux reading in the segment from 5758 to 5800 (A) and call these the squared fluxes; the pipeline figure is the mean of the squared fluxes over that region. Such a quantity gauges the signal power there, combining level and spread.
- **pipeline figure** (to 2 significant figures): 8.2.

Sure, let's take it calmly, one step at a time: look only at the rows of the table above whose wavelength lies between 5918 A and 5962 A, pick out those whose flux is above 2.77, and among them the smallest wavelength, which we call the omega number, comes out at 5919.0 A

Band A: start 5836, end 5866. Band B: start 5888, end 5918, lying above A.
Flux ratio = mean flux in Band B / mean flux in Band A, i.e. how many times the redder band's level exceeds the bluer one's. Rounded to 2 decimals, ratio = 0.91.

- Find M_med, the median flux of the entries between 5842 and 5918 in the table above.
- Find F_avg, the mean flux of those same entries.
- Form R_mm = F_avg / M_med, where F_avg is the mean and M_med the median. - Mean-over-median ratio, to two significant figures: 0.97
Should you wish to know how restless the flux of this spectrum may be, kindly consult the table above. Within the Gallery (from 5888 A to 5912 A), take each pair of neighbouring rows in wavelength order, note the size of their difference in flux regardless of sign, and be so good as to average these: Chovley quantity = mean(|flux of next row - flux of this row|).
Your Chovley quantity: 0.16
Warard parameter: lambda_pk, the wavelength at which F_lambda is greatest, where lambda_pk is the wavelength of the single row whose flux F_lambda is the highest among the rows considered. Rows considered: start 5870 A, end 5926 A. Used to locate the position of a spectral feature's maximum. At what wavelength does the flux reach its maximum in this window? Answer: 5871.0 A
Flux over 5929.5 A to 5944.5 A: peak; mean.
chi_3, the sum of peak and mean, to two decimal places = 5.66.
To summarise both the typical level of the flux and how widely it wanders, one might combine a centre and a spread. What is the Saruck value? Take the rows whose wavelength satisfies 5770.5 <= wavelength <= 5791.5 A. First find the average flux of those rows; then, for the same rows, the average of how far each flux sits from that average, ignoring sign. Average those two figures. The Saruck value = 1.46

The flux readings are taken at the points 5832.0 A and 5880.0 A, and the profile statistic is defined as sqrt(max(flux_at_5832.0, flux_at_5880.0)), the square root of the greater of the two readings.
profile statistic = 1.78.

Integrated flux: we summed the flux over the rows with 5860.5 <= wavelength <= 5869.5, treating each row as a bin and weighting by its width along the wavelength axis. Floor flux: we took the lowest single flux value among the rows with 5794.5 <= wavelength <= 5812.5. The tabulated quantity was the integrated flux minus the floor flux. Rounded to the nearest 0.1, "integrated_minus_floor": 22.6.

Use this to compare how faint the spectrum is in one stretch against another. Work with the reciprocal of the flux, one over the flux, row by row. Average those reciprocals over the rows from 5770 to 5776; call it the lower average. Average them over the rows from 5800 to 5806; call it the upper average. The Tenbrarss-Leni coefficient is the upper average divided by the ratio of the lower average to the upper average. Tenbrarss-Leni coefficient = 0.334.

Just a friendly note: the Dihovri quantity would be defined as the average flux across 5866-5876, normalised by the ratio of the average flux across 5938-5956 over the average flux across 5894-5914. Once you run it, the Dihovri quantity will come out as 2.88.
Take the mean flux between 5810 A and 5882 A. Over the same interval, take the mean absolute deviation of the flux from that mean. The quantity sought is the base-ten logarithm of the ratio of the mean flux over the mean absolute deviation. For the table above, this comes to 1.56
